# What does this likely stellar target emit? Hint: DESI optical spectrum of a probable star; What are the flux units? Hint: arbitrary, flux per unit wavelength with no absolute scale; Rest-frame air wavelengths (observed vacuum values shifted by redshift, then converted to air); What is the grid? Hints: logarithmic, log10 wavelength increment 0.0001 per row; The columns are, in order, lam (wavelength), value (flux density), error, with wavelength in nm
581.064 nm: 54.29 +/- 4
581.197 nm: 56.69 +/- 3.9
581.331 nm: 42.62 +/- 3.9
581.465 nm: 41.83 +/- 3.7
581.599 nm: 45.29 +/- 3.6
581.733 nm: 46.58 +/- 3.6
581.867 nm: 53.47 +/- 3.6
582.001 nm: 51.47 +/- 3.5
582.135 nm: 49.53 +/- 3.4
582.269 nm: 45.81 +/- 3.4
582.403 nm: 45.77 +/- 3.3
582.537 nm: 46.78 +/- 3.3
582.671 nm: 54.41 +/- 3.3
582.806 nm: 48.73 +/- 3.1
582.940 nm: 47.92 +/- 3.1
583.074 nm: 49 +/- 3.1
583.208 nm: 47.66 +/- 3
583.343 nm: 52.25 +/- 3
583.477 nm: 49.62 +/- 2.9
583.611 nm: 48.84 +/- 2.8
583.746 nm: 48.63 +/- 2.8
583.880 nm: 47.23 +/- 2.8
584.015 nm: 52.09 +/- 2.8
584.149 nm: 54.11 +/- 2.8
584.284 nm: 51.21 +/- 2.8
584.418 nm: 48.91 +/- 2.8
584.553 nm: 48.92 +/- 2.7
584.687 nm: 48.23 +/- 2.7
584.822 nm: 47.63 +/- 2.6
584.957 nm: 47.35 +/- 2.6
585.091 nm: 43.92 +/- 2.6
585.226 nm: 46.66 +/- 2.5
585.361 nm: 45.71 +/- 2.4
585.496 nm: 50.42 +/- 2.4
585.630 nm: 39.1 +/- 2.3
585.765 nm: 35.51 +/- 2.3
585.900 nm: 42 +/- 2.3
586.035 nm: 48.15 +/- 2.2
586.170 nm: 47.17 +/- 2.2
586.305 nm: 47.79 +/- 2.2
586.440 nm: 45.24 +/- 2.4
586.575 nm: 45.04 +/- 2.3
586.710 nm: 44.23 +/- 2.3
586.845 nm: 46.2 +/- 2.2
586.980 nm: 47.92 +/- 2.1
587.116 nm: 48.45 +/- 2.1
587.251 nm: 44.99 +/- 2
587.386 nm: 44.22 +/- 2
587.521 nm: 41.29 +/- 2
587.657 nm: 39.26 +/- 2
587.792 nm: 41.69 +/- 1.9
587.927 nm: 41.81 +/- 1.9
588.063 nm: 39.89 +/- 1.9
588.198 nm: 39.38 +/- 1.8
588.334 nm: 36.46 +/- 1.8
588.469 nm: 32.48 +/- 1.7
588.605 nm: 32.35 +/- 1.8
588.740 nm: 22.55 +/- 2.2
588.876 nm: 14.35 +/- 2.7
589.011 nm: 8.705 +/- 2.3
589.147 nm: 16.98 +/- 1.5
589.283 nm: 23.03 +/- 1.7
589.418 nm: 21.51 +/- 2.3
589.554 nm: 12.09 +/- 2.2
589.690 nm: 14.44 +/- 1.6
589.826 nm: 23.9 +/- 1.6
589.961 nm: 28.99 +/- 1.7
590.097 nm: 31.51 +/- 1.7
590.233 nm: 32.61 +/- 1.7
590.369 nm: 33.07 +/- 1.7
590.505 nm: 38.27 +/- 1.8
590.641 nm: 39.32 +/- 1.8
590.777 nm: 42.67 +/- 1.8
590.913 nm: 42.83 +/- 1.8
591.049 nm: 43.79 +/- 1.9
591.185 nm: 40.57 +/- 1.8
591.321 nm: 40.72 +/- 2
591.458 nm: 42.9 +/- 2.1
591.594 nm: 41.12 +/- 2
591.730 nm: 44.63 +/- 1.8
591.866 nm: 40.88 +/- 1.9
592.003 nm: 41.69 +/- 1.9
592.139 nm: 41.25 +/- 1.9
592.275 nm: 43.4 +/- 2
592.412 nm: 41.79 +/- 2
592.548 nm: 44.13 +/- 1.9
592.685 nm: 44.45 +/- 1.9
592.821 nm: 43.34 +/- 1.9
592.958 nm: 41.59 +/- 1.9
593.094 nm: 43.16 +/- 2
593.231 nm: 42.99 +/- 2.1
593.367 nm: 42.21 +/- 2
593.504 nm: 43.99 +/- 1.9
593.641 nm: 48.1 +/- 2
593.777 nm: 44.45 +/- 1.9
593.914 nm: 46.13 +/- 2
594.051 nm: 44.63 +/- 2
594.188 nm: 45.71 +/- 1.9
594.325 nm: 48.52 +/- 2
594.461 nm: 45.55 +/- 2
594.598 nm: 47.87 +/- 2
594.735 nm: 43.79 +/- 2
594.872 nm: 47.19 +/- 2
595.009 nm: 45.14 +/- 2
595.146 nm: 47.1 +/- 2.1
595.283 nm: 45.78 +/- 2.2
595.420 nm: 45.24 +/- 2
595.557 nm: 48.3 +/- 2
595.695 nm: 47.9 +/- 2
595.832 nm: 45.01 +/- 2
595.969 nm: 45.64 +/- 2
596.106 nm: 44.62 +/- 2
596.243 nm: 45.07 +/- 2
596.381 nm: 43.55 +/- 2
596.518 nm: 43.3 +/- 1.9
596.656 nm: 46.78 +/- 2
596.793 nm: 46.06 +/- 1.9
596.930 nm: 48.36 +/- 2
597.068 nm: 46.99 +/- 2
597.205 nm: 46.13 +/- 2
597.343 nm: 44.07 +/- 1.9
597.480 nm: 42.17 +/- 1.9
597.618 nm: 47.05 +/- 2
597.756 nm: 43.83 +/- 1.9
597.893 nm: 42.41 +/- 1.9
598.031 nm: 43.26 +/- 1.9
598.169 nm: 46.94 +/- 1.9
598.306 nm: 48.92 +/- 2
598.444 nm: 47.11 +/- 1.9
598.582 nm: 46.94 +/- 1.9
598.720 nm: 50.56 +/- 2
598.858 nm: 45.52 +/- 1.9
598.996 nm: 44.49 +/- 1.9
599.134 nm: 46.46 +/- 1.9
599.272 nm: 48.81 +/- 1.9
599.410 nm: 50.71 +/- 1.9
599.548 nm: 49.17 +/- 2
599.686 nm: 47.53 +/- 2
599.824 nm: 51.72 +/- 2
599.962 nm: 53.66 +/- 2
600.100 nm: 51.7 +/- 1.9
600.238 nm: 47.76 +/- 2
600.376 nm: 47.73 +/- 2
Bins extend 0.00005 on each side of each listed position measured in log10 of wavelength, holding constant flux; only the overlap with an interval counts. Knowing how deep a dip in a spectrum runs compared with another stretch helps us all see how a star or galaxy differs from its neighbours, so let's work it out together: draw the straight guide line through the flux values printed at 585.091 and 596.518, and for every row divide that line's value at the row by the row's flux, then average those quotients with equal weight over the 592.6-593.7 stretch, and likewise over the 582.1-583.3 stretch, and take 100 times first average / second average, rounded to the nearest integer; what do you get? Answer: 109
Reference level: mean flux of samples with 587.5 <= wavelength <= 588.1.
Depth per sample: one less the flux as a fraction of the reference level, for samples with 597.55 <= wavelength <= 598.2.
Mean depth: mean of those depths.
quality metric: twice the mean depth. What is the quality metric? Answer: -0.19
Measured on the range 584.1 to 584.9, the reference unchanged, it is -0.44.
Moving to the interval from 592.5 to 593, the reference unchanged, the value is -0.13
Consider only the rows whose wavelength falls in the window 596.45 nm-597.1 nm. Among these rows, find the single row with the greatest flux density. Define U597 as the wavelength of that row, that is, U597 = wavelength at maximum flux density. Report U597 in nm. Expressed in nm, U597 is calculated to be 596.930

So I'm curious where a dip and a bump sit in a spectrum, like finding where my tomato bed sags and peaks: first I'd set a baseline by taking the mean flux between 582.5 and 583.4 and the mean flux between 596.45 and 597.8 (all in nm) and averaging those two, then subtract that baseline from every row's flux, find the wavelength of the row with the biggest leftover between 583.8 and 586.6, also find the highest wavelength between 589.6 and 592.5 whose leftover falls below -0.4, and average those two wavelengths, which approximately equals 588.28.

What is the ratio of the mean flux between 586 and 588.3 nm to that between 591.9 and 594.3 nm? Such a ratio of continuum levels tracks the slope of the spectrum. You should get 1.01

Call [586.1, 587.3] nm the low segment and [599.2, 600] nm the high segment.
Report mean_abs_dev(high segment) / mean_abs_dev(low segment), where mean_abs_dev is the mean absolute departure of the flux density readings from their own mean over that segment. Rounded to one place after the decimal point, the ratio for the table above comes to 1.3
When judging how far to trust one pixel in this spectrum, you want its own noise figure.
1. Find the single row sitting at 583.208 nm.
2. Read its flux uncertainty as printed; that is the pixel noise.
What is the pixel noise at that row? 3.0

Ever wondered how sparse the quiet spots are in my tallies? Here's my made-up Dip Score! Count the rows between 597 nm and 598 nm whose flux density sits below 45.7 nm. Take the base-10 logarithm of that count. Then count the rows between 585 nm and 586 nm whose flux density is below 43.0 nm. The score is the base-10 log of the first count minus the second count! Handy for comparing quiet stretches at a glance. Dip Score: -2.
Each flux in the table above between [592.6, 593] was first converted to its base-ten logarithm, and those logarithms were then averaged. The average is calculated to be 1.63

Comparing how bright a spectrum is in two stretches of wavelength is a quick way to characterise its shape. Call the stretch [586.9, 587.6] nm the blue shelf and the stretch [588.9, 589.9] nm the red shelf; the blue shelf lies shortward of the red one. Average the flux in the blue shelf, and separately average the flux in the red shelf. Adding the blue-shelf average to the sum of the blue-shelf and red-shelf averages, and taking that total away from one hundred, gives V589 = -8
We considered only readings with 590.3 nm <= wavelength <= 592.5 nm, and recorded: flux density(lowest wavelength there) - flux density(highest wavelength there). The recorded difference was -9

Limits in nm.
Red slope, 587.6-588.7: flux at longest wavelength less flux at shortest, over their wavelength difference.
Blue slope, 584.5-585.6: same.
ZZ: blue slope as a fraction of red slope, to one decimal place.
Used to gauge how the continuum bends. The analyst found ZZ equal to -0.2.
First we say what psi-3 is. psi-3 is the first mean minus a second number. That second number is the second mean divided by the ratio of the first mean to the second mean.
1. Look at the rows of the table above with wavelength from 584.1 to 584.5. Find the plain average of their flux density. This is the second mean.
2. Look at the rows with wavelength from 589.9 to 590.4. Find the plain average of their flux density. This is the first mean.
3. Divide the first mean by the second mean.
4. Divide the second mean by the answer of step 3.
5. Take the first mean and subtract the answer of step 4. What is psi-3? -52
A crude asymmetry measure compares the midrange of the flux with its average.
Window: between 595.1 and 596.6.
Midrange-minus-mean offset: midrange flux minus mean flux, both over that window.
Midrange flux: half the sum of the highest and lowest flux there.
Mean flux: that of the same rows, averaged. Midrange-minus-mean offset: 0.2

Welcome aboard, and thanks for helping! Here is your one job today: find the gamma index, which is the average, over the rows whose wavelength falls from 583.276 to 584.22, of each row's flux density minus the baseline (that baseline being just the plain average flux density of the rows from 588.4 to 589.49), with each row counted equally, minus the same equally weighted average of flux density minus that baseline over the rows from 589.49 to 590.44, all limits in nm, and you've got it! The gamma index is 25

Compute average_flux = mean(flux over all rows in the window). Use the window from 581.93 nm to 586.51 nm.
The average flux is 47.8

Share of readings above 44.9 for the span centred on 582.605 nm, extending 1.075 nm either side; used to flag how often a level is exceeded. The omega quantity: 1.0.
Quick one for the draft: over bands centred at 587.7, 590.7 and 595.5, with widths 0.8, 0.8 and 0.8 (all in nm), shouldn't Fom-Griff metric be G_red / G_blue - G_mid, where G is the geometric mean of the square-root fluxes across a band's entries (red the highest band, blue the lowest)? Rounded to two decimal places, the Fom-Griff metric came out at -5.25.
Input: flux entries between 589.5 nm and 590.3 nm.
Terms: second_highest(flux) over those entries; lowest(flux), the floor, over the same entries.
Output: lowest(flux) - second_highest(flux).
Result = -19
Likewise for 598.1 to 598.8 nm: -2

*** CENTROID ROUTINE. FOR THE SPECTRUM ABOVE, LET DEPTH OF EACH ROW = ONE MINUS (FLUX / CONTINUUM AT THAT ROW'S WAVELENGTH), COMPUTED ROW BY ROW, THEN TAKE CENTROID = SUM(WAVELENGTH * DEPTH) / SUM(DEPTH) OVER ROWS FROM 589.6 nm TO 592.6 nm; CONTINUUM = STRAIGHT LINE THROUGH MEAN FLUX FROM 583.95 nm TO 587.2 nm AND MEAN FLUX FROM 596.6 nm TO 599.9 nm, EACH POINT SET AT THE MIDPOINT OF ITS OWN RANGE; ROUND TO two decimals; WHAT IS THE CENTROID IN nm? 590.55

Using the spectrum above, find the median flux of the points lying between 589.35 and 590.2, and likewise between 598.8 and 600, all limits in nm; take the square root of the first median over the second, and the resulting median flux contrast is 0.68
